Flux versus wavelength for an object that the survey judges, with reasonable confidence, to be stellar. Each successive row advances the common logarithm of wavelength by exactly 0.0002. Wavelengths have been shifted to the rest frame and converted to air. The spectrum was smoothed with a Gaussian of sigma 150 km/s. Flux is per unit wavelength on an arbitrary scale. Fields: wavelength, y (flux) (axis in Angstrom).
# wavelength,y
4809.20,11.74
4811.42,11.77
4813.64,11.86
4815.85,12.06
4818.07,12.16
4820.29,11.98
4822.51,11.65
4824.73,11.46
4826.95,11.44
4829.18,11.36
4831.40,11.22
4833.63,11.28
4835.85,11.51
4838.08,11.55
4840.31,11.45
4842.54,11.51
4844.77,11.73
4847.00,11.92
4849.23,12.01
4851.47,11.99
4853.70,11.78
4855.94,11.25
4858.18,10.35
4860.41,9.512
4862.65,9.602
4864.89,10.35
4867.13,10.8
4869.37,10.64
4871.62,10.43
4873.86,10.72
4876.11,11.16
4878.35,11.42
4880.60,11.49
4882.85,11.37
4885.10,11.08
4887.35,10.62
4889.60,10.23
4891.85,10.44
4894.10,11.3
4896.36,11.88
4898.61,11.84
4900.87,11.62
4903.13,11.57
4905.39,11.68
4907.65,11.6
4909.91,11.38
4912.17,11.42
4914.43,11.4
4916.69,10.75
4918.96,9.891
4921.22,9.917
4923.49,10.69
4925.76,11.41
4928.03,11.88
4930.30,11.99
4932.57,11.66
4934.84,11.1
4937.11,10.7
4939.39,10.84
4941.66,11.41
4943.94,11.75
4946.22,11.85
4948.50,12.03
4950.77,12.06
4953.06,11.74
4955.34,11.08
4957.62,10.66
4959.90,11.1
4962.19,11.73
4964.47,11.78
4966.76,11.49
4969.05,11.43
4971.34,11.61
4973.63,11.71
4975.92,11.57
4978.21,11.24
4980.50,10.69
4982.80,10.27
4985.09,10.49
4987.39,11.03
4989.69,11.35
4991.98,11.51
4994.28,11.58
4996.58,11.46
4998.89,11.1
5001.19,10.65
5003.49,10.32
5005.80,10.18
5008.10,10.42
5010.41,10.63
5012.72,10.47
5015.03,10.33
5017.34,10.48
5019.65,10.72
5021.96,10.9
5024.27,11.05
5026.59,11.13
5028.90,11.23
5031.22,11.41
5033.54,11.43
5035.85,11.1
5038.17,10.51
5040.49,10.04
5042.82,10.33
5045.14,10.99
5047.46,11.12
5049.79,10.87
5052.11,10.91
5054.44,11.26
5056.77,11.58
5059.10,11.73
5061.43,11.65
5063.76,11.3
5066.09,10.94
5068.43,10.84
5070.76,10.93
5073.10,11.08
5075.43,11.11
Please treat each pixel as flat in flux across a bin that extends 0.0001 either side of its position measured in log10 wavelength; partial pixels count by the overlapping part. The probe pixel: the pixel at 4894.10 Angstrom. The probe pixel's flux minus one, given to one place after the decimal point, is 10.3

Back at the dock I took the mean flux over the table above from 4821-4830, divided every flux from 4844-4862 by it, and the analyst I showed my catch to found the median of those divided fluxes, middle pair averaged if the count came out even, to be 1.02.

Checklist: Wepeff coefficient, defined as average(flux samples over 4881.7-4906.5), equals 11.24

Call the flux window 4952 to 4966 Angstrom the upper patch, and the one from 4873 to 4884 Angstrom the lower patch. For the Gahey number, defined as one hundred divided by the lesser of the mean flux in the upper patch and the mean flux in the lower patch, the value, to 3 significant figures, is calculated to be 8.90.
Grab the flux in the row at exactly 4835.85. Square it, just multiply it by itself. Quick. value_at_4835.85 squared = 132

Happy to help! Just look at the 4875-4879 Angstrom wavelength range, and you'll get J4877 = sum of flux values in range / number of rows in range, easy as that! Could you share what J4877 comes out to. 11.3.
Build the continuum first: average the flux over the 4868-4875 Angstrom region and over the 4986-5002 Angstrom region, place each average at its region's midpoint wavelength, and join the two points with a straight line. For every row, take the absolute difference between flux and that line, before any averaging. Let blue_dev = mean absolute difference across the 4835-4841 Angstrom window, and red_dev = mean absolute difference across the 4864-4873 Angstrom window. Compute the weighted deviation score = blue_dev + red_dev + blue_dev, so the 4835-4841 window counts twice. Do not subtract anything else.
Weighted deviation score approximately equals 2.33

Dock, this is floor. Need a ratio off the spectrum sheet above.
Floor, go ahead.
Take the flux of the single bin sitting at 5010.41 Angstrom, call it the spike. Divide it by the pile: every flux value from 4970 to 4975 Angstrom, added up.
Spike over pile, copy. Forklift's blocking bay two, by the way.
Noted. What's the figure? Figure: 0.456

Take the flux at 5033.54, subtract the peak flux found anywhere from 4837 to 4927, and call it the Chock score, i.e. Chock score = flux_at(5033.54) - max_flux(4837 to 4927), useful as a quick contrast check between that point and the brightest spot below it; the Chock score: -0.58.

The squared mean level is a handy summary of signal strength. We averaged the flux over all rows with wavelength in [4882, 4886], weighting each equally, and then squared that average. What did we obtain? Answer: 126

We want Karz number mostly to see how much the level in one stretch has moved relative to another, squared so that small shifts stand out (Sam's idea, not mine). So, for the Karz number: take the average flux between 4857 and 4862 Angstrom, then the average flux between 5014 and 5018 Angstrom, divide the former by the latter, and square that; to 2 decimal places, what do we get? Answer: 0.91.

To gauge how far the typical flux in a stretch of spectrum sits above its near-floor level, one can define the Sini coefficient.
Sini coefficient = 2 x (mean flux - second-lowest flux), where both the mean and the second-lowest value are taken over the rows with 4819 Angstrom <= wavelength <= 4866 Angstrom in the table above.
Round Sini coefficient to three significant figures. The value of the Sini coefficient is 3.36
